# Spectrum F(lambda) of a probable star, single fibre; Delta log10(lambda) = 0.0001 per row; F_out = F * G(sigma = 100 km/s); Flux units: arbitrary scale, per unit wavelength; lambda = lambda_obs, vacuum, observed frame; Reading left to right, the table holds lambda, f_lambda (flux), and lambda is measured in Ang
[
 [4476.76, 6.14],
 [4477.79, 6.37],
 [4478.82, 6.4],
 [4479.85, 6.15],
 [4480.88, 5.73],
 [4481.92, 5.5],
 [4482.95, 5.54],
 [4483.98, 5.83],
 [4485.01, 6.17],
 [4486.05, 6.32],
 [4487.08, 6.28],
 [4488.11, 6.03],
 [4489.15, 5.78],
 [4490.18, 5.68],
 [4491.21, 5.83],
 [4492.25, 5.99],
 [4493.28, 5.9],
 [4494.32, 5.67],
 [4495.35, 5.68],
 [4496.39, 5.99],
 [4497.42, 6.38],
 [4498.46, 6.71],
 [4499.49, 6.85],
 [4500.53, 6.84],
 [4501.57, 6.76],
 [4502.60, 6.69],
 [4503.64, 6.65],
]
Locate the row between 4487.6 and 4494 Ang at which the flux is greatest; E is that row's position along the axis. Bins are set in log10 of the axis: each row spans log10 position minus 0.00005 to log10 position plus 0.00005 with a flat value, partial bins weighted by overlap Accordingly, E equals 4488.11 Ang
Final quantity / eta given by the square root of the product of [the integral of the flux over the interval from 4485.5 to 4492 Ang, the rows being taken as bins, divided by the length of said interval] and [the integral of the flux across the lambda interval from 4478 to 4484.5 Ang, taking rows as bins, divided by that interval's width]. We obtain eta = 5.93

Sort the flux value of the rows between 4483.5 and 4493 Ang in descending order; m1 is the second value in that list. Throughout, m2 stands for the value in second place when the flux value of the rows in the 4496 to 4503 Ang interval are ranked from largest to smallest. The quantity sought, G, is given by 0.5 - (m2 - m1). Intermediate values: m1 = 6.28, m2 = 6.84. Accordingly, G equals -0.06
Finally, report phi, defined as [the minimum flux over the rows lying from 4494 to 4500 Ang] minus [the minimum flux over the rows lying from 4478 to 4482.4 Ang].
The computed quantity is 0.17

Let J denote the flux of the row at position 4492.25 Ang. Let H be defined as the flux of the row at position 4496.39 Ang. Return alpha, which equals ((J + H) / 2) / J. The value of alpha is 1.00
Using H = 5.99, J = 5.99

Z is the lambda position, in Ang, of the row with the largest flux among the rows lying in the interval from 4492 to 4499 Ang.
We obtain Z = 4498.46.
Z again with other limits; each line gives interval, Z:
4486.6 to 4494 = 4487.08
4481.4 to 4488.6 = 4486.05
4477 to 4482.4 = 4478.82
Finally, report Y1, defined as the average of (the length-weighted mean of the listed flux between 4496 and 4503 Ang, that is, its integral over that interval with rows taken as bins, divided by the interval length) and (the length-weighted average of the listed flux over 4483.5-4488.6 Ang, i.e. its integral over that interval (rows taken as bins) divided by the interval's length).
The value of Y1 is 6.4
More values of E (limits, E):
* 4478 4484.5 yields 4478.82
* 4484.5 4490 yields 4486.05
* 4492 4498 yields 4497.42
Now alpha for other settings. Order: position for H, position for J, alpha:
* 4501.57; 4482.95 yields 1.11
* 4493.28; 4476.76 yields 0.98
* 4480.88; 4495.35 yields 1.00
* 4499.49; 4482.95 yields 1.12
